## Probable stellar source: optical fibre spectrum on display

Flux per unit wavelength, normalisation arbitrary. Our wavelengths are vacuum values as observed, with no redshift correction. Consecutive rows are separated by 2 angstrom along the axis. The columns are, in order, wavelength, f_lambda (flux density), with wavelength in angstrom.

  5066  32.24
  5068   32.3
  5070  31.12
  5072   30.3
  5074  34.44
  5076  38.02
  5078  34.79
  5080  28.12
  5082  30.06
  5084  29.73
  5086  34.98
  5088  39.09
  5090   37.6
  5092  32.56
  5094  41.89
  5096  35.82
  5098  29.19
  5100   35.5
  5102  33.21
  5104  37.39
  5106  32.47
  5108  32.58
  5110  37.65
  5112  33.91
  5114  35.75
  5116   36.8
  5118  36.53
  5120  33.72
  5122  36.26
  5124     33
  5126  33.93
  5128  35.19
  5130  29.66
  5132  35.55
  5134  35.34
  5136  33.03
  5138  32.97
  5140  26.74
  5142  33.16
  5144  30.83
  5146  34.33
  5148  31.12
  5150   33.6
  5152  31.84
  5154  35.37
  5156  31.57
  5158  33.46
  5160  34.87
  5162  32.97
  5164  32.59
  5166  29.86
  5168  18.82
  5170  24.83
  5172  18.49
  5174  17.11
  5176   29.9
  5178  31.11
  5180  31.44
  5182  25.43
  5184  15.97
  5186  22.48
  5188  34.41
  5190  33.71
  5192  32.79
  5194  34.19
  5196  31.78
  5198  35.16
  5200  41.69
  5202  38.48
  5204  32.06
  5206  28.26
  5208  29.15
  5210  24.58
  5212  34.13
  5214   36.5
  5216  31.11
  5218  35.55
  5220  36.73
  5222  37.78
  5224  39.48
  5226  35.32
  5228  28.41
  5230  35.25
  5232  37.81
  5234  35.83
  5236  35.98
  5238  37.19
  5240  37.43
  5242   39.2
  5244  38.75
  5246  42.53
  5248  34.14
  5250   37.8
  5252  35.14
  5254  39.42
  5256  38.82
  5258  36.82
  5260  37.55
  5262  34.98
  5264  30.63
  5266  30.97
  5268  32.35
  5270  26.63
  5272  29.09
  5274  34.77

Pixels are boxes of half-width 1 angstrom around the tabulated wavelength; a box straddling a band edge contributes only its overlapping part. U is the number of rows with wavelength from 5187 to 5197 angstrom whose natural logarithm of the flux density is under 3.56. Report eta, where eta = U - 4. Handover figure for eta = 1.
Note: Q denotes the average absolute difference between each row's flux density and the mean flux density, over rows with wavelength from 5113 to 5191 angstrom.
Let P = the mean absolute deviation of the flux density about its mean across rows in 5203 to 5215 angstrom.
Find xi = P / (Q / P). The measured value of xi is 2.89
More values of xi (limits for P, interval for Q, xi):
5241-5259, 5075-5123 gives 1.31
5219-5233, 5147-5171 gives 1.84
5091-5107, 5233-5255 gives 4.71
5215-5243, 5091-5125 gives 1.82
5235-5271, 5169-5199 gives 1.51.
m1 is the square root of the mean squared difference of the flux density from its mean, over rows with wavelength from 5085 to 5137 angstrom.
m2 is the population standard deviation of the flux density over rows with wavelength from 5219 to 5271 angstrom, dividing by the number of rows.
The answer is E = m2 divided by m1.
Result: 1.3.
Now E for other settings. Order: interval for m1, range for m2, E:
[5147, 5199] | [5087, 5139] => 0.5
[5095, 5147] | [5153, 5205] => 2.5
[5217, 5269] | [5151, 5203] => 2.2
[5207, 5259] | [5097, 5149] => 0.7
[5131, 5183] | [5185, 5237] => 0.8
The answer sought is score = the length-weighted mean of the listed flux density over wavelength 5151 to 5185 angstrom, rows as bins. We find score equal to 28.0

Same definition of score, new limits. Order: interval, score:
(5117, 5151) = 33.2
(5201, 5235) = 33.9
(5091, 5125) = 35.0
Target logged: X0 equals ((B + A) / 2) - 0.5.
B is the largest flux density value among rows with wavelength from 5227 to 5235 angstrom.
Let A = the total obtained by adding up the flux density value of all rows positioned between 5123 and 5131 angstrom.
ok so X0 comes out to 84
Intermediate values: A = 132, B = 37.81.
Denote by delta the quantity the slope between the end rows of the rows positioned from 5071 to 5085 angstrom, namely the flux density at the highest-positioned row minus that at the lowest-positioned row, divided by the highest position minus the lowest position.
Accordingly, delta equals 0.0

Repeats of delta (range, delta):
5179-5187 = -1.5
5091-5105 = 0.4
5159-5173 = -1.4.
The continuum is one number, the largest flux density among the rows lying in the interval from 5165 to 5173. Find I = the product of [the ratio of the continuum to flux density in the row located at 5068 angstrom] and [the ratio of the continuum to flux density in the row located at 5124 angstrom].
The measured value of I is 0.84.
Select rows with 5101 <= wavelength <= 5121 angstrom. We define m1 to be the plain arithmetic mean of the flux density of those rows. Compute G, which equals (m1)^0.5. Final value 5.9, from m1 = 35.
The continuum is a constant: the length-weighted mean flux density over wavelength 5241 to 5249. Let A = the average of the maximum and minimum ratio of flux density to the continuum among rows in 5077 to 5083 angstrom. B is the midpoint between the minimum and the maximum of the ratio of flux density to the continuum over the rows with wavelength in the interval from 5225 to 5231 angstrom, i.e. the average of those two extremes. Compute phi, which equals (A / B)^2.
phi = 0.97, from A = 0.81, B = 0.82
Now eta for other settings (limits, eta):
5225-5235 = -3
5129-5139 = -1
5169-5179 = 1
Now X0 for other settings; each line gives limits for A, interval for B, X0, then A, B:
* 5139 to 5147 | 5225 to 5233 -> 81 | 125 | 37.81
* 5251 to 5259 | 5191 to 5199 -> 92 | 150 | 35.16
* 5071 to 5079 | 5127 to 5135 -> 86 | 138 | 35.55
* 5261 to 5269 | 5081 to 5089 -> 84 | 129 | 39.09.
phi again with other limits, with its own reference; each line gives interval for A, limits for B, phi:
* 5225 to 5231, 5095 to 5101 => 0.96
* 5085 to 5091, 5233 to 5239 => 1.03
